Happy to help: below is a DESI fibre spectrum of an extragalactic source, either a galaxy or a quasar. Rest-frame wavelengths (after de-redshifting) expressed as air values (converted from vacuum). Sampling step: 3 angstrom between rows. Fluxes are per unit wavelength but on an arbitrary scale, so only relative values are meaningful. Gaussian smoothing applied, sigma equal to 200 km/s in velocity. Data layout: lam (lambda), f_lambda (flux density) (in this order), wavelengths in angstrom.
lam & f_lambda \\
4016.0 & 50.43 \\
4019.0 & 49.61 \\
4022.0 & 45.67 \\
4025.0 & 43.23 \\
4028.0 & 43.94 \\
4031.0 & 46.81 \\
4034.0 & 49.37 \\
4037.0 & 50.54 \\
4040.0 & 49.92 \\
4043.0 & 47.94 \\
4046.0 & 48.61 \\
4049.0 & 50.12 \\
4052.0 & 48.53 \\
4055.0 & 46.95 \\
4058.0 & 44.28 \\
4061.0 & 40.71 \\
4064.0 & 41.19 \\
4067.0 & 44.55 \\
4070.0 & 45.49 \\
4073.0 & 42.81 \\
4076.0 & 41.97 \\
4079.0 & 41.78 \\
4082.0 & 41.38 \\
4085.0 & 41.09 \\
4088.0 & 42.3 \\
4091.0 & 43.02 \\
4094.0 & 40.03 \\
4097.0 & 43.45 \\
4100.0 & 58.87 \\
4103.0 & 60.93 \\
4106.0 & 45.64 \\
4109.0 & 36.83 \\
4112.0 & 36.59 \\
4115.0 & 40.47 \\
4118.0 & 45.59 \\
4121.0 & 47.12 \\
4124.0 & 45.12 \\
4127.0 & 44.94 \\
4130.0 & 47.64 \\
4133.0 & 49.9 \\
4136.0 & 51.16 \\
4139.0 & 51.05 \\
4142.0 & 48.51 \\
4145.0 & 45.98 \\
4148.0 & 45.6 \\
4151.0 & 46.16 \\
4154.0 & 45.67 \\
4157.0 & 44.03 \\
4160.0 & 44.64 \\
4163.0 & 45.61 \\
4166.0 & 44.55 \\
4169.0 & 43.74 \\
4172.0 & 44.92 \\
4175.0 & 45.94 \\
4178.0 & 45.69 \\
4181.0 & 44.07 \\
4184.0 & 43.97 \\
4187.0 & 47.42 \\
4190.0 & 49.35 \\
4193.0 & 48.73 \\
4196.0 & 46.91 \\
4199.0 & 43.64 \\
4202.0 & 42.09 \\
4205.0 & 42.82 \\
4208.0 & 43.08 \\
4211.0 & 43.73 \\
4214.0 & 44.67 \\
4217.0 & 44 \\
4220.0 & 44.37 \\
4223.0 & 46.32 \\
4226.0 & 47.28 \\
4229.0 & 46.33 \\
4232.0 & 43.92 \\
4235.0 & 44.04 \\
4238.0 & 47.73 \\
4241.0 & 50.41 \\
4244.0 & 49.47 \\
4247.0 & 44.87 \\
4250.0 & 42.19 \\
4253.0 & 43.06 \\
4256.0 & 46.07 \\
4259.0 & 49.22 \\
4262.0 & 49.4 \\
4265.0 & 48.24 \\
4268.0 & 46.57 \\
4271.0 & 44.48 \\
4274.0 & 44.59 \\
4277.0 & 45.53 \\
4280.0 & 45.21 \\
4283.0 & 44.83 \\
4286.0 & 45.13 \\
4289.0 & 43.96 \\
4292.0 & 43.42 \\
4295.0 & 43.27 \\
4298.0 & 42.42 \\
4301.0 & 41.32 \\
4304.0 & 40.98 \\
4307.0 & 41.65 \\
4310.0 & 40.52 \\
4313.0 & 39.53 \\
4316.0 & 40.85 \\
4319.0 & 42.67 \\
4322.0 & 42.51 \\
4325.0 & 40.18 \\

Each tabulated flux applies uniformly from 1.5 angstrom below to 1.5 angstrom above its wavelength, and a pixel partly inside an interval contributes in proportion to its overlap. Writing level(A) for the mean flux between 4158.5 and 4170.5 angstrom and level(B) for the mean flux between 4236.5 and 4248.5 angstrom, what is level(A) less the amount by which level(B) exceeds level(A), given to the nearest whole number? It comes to 41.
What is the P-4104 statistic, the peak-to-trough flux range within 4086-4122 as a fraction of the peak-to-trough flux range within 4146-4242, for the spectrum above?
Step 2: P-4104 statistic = 2.9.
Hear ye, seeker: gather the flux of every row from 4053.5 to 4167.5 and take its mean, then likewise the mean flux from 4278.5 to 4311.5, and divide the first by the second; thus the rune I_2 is 1.049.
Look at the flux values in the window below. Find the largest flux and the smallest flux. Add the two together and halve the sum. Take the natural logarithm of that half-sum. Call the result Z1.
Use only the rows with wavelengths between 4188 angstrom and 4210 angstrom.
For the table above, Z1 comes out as 3.82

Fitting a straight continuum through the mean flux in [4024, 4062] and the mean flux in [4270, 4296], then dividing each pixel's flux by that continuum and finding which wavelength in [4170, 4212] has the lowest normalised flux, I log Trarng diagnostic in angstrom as 4202.0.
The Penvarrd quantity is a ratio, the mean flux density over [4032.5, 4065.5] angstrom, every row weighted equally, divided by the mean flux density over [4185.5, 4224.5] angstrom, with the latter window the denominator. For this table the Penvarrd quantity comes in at 1.04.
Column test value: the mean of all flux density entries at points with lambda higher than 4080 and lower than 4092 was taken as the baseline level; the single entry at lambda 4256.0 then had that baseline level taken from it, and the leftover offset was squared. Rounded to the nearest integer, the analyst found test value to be 17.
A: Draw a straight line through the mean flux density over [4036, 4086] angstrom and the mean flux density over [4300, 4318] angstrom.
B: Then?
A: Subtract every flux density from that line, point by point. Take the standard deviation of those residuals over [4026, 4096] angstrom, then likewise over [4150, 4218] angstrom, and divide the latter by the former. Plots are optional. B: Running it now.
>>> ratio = 0.55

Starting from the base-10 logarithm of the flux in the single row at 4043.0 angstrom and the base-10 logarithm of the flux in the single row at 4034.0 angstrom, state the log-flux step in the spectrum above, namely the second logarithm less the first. 0.013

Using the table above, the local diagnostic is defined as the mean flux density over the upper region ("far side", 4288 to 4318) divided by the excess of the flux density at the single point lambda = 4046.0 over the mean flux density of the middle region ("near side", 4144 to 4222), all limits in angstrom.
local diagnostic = 12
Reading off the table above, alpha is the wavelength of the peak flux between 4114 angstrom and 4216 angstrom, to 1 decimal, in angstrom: 4136.0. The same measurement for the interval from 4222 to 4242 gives 4241.0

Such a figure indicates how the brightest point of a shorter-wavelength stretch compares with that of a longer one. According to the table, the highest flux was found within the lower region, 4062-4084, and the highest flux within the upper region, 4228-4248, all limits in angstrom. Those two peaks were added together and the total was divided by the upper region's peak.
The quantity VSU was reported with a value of 1.90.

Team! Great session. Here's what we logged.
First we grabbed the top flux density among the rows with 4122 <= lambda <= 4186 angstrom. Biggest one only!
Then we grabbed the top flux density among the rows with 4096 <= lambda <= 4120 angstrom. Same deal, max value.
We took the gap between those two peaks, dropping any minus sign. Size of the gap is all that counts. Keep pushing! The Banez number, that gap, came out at 10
